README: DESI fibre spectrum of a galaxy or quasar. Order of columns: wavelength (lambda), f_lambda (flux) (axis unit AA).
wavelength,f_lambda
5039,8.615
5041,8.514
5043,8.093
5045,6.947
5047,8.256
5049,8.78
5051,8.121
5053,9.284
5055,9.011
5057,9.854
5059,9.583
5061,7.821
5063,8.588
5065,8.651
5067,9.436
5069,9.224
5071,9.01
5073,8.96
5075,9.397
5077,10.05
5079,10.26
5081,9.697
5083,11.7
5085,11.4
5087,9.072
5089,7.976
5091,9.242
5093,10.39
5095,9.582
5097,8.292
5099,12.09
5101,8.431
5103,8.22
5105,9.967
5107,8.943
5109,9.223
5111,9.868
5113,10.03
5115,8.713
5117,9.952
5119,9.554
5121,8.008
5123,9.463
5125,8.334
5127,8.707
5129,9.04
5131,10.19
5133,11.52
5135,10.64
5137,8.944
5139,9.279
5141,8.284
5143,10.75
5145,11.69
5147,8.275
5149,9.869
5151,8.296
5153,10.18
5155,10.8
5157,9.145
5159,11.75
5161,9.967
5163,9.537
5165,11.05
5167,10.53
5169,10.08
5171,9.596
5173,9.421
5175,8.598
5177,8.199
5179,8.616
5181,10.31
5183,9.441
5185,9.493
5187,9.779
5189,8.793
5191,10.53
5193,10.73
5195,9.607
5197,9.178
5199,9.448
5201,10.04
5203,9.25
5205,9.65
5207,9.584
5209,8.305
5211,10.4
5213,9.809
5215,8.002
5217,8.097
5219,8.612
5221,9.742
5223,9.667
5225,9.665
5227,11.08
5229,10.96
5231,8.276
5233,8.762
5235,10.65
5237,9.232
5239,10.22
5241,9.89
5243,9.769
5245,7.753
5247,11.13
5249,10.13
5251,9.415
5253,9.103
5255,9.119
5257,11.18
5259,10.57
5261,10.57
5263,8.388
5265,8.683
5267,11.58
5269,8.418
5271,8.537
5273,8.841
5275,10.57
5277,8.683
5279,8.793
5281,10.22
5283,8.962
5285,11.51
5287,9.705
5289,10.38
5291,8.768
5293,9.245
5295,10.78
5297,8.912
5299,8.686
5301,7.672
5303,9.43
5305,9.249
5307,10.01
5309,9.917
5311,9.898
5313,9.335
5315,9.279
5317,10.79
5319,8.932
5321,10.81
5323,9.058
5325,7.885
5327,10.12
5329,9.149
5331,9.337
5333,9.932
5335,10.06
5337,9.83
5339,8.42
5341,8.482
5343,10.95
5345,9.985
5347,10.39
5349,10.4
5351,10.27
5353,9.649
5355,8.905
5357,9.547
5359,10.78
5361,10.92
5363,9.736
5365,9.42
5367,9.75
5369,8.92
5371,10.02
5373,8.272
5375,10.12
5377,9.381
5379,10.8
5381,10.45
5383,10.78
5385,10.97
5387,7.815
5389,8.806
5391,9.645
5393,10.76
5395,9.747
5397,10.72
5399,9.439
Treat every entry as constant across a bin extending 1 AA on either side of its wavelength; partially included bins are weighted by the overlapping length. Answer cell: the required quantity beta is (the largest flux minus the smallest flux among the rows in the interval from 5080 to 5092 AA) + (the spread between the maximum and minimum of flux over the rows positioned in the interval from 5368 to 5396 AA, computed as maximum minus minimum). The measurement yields 6.9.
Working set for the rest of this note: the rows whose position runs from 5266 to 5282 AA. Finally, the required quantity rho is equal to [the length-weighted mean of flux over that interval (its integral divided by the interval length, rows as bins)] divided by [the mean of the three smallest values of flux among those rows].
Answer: 1.11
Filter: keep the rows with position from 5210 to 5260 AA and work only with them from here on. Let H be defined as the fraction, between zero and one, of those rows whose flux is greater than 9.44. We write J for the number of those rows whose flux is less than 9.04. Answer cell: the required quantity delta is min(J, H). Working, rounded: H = 0.60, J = 6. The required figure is 0.60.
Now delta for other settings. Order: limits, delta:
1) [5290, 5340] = 0.40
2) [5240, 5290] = 0.52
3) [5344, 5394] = 0.72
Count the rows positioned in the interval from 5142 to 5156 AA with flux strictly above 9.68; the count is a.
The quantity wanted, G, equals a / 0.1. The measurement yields 50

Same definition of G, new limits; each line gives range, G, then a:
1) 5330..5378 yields 140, 14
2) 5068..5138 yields 140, 14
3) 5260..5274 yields 20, 2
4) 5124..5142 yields 30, 3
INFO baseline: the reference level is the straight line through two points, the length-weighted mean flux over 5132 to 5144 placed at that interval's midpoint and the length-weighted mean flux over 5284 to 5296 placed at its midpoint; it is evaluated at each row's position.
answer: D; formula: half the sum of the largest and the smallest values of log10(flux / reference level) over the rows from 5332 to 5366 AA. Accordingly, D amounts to -0.023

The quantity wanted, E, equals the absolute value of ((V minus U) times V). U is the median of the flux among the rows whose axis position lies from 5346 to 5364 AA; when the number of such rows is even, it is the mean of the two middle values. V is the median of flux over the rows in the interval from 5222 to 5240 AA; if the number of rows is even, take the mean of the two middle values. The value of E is 6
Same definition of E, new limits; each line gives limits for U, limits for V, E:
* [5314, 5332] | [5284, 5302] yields 0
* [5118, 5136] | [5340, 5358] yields 5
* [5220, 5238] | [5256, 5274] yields 7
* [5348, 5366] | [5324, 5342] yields 4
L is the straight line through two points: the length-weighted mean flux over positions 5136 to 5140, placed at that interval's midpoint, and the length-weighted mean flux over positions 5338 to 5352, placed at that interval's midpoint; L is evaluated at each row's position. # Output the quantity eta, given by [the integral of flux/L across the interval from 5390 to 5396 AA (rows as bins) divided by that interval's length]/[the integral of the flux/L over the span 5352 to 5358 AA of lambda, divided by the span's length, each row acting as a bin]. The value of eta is 1.06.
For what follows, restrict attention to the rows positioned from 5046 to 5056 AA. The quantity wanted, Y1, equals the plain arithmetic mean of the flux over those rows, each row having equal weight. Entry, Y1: 8.7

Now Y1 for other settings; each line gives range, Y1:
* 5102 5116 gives 9.3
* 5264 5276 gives 9.4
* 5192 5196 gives 10.2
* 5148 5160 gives 10.0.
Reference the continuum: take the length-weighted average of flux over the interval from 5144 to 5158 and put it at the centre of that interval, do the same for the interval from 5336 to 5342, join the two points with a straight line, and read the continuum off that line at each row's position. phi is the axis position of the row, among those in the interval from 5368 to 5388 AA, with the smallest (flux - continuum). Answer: 5387 AA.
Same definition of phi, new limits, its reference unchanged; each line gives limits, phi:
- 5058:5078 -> 5061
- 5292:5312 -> 5301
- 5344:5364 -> 5355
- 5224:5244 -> 5231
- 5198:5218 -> 5215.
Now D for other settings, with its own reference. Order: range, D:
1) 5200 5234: -0.026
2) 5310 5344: -0.037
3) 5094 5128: -0.001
